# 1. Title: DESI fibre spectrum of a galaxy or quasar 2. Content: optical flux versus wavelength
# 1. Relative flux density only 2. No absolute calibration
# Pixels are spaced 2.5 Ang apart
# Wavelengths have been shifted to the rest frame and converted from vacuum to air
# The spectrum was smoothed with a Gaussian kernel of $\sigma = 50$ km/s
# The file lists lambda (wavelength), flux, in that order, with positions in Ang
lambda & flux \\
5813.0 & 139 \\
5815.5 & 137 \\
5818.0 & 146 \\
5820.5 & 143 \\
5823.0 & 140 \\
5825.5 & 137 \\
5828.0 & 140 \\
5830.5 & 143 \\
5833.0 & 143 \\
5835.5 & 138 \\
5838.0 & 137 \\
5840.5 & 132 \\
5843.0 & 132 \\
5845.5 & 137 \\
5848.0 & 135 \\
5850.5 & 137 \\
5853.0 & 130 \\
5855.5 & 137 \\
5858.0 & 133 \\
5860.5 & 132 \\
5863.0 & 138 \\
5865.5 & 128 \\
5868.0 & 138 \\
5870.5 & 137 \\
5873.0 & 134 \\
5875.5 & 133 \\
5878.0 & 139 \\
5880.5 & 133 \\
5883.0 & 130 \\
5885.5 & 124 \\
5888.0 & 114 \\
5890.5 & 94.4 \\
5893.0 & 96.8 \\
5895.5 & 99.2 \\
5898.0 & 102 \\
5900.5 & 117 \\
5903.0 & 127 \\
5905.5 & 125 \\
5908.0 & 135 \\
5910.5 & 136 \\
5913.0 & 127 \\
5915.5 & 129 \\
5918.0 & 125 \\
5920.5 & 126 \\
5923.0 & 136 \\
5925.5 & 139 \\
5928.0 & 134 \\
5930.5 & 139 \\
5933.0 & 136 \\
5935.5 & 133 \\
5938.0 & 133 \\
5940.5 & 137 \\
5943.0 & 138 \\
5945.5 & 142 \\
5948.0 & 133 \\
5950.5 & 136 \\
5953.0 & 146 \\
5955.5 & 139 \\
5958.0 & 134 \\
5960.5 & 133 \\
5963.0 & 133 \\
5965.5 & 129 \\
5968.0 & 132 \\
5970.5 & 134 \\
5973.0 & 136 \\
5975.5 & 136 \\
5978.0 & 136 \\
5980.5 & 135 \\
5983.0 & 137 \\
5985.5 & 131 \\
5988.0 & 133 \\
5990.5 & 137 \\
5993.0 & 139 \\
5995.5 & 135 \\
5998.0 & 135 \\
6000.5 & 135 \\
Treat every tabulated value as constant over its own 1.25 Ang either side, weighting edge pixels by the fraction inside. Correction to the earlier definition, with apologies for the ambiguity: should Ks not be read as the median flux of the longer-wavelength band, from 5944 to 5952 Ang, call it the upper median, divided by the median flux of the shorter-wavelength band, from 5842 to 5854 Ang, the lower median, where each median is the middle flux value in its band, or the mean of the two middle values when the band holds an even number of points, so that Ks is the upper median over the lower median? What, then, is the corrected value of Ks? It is 1.01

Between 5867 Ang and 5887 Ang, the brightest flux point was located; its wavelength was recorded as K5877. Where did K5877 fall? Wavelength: 5878.0 Ang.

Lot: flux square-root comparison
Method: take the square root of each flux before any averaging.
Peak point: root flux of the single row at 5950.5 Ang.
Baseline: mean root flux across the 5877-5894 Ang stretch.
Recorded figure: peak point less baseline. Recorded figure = 0.79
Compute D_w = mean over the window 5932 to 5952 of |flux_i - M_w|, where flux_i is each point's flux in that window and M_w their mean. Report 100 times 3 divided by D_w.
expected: 133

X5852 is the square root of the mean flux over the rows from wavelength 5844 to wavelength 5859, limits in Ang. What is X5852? 11.61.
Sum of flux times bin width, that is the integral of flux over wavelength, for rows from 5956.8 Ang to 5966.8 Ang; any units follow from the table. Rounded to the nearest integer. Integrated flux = 1322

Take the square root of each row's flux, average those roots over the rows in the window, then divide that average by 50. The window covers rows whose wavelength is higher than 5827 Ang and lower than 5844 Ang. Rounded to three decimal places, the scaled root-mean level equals 0.235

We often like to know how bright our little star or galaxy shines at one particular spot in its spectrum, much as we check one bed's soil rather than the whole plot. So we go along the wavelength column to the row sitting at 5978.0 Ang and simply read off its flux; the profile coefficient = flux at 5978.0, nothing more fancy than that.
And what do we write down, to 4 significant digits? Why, 136.0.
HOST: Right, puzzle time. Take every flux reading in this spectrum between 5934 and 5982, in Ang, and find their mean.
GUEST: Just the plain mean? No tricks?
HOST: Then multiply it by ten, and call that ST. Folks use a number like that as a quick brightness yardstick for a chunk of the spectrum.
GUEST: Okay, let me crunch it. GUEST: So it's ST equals 1355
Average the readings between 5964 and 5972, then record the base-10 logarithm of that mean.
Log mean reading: 2.12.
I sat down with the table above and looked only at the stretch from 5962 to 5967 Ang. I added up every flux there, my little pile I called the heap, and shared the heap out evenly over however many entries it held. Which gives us 131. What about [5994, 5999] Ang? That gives 135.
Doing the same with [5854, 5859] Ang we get 135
